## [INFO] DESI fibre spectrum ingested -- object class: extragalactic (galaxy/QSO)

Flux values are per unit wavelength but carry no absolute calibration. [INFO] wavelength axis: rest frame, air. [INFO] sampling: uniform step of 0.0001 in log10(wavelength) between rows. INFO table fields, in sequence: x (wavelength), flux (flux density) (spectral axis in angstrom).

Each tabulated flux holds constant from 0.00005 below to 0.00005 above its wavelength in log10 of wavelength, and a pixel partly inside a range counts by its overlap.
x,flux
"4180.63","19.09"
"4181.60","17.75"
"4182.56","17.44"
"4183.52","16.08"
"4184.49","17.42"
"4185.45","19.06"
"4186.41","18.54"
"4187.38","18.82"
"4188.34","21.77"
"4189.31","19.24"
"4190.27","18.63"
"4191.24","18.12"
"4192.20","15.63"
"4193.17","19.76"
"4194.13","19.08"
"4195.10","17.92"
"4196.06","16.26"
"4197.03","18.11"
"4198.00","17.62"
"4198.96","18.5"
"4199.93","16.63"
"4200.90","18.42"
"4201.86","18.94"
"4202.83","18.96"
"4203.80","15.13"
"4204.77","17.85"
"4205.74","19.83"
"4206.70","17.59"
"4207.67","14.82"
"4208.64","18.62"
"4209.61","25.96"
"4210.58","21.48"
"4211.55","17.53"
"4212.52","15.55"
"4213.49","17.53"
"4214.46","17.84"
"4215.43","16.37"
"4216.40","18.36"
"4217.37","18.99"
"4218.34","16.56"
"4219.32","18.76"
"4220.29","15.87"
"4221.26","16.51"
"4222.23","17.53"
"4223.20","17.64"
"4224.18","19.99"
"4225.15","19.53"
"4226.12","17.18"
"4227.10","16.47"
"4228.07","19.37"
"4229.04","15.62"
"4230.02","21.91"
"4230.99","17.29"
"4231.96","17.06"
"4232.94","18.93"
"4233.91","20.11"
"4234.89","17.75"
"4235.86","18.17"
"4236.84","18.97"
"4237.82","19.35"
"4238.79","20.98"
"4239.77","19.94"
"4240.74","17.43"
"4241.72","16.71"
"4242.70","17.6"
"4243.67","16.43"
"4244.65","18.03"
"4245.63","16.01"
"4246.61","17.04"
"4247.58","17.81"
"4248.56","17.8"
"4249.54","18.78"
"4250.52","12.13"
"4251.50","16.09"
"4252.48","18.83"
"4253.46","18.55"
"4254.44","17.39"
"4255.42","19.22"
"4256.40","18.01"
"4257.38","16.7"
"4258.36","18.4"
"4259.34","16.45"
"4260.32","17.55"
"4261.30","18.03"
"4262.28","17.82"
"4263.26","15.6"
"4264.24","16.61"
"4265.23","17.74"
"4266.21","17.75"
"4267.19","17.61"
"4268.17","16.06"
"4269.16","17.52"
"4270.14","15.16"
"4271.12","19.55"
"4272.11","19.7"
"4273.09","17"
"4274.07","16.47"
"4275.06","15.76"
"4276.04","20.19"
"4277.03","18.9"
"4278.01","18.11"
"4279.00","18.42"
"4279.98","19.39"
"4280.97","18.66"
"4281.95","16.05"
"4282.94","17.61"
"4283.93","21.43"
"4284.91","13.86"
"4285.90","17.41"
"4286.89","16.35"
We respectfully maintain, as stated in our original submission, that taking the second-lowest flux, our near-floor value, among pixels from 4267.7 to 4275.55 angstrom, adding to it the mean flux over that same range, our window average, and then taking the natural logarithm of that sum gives 3.494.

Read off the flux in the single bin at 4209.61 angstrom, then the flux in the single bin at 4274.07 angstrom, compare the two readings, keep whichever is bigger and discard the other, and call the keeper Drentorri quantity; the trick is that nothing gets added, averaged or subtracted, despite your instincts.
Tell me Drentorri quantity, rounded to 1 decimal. 26.0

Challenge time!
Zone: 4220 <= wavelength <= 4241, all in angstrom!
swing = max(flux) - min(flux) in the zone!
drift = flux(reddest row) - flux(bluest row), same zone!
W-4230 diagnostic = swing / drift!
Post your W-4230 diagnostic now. 4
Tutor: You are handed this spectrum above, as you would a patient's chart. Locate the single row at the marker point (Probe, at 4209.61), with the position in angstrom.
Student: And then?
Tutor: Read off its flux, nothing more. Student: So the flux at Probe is 25.96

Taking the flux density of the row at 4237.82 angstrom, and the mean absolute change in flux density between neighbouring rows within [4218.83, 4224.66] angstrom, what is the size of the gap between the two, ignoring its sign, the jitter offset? 17.9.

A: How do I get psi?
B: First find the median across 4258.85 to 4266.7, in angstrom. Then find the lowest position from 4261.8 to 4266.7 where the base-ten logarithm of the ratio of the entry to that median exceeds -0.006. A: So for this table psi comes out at 4262.28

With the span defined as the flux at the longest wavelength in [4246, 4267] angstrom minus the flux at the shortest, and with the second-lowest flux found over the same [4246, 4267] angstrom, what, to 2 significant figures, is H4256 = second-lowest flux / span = 22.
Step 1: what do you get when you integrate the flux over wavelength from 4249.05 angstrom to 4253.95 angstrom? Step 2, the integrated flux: 82.6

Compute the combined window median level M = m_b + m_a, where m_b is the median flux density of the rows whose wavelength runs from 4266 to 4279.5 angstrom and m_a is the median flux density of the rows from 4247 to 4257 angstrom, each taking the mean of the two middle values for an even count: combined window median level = 35.59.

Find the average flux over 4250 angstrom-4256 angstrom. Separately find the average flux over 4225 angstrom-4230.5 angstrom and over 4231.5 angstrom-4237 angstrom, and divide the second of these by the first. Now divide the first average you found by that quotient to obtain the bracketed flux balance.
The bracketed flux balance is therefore 16.9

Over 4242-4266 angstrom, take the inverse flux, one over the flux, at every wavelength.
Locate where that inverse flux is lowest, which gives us 4255.42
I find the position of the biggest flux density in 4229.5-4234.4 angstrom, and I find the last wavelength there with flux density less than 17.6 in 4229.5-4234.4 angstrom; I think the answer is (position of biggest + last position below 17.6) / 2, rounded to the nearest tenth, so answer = 4231.0 angstrom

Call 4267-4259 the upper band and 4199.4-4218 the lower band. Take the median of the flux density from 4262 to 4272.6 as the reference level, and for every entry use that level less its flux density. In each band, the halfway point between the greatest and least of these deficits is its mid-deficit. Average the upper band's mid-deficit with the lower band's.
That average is -1.0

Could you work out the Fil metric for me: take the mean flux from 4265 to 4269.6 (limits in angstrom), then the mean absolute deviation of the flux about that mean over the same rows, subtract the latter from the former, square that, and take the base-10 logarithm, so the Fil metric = 2.45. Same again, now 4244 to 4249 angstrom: 2.44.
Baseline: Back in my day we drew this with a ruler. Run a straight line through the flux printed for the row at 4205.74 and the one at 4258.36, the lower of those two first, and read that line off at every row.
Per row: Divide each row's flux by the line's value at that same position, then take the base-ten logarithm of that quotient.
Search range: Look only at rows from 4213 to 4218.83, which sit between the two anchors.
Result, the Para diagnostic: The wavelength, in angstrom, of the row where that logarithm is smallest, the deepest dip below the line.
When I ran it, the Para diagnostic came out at 4215.43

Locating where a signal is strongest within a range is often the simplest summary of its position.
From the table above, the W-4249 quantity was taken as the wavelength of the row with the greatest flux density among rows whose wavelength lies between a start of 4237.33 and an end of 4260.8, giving 4238.79 angstrom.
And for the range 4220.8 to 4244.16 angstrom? 4230.02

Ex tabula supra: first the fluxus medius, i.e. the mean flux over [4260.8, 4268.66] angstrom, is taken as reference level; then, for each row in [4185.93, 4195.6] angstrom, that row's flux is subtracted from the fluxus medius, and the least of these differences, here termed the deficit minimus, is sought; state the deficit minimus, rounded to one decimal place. -4.6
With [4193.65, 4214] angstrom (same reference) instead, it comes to -8.8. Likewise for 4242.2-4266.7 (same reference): -2.1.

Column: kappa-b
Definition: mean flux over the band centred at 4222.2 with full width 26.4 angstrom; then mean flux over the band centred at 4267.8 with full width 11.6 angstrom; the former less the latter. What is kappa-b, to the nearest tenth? 0.9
